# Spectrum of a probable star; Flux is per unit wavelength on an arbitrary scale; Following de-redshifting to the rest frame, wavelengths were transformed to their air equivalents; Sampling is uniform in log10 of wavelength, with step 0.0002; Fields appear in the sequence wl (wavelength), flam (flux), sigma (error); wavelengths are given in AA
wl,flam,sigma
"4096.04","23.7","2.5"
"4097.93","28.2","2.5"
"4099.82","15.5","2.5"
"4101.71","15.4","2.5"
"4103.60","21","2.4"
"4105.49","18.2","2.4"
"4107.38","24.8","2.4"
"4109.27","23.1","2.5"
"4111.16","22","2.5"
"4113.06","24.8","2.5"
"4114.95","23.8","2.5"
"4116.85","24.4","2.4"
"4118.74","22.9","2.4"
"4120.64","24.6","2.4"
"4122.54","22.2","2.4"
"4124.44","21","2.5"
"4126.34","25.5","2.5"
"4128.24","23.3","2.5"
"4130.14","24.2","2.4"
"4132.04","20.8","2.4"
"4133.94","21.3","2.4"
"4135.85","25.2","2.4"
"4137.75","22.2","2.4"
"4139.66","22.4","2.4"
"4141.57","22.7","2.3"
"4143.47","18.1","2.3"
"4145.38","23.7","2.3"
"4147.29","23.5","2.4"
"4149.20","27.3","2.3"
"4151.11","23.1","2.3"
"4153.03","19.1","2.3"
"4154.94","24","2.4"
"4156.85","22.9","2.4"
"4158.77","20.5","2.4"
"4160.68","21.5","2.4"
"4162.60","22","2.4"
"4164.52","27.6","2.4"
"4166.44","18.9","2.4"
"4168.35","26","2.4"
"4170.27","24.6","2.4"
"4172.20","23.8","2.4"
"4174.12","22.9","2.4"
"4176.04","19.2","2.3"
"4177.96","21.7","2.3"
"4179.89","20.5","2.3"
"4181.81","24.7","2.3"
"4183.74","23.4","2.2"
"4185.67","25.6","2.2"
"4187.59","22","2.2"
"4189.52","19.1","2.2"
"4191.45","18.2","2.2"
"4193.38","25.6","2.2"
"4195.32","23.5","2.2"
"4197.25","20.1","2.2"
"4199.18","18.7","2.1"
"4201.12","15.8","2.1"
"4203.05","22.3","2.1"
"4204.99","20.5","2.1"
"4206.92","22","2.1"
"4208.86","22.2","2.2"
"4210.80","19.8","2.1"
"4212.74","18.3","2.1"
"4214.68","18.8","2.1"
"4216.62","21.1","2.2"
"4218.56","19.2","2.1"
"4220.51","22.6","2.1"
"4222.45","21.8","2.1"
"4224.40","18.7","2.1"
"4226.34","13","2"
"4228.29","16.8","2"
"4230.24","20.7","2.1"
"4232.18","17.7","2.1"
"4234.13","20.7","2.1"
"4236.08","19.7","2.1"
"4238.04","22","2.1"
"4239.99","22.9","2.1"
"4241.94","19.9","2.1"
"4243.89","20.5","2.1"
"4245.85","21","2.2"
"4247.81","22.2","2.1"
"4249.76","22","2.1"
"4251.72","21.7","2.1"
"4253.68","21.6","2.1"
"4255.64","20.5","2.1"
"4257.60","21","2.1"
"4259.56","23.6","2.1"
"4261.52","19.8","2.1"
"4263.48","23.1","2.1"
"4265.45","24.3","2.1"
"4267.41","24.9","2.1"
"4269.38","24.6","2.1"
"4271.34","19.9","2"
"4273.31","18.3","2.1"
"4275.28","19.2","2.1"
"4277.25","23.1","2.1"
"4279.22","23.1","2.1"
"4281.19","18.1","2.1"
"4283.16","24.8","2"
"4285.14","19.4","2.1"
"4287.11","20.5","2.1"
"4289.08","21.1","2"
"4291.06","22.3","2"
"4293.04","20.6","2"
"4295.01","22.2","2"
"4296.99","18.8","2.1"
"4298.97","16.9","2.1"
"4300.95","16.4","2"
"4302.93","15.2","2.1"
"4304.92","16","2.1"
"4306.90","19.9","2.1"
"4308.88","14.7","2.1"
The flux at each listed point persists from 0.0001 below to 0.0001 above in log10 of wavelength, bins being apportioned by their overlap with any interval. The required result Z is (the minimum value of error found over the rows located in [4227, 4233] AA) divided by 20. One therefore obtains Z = 0.100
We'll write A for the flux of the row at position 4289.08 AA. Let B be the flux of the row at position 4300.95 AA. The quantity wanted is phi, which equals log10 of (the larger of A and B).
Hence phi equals 1.32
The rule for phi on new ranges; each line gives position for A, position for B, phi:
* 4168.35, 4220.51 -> 1.41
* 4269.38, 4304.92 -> 1.39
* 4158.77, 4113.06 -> 1.39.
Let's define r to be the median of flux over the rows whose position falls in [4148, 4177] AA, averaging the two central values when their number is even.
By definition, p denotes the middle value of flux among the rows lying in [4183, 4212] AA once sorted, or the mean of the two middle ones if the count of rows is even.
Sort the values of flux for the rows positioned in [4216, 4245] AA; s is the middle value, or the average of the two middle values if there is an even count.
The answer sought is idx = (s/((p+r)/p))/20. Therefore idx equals 0.502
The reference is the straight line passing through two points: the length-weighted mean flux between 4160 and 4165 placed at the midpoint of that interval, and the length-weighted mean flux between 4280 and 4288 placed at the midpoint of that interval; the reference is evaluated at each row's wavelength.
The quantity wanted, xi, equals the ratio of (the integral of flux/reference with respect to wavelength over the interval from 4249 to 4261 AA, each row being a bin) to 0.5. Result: 24.3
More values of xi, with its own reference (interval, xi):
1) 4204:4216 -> 21.8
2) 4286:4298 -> 24.4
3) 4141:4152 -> 21.4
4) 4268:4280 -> 24.5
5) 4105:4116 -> 20.6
